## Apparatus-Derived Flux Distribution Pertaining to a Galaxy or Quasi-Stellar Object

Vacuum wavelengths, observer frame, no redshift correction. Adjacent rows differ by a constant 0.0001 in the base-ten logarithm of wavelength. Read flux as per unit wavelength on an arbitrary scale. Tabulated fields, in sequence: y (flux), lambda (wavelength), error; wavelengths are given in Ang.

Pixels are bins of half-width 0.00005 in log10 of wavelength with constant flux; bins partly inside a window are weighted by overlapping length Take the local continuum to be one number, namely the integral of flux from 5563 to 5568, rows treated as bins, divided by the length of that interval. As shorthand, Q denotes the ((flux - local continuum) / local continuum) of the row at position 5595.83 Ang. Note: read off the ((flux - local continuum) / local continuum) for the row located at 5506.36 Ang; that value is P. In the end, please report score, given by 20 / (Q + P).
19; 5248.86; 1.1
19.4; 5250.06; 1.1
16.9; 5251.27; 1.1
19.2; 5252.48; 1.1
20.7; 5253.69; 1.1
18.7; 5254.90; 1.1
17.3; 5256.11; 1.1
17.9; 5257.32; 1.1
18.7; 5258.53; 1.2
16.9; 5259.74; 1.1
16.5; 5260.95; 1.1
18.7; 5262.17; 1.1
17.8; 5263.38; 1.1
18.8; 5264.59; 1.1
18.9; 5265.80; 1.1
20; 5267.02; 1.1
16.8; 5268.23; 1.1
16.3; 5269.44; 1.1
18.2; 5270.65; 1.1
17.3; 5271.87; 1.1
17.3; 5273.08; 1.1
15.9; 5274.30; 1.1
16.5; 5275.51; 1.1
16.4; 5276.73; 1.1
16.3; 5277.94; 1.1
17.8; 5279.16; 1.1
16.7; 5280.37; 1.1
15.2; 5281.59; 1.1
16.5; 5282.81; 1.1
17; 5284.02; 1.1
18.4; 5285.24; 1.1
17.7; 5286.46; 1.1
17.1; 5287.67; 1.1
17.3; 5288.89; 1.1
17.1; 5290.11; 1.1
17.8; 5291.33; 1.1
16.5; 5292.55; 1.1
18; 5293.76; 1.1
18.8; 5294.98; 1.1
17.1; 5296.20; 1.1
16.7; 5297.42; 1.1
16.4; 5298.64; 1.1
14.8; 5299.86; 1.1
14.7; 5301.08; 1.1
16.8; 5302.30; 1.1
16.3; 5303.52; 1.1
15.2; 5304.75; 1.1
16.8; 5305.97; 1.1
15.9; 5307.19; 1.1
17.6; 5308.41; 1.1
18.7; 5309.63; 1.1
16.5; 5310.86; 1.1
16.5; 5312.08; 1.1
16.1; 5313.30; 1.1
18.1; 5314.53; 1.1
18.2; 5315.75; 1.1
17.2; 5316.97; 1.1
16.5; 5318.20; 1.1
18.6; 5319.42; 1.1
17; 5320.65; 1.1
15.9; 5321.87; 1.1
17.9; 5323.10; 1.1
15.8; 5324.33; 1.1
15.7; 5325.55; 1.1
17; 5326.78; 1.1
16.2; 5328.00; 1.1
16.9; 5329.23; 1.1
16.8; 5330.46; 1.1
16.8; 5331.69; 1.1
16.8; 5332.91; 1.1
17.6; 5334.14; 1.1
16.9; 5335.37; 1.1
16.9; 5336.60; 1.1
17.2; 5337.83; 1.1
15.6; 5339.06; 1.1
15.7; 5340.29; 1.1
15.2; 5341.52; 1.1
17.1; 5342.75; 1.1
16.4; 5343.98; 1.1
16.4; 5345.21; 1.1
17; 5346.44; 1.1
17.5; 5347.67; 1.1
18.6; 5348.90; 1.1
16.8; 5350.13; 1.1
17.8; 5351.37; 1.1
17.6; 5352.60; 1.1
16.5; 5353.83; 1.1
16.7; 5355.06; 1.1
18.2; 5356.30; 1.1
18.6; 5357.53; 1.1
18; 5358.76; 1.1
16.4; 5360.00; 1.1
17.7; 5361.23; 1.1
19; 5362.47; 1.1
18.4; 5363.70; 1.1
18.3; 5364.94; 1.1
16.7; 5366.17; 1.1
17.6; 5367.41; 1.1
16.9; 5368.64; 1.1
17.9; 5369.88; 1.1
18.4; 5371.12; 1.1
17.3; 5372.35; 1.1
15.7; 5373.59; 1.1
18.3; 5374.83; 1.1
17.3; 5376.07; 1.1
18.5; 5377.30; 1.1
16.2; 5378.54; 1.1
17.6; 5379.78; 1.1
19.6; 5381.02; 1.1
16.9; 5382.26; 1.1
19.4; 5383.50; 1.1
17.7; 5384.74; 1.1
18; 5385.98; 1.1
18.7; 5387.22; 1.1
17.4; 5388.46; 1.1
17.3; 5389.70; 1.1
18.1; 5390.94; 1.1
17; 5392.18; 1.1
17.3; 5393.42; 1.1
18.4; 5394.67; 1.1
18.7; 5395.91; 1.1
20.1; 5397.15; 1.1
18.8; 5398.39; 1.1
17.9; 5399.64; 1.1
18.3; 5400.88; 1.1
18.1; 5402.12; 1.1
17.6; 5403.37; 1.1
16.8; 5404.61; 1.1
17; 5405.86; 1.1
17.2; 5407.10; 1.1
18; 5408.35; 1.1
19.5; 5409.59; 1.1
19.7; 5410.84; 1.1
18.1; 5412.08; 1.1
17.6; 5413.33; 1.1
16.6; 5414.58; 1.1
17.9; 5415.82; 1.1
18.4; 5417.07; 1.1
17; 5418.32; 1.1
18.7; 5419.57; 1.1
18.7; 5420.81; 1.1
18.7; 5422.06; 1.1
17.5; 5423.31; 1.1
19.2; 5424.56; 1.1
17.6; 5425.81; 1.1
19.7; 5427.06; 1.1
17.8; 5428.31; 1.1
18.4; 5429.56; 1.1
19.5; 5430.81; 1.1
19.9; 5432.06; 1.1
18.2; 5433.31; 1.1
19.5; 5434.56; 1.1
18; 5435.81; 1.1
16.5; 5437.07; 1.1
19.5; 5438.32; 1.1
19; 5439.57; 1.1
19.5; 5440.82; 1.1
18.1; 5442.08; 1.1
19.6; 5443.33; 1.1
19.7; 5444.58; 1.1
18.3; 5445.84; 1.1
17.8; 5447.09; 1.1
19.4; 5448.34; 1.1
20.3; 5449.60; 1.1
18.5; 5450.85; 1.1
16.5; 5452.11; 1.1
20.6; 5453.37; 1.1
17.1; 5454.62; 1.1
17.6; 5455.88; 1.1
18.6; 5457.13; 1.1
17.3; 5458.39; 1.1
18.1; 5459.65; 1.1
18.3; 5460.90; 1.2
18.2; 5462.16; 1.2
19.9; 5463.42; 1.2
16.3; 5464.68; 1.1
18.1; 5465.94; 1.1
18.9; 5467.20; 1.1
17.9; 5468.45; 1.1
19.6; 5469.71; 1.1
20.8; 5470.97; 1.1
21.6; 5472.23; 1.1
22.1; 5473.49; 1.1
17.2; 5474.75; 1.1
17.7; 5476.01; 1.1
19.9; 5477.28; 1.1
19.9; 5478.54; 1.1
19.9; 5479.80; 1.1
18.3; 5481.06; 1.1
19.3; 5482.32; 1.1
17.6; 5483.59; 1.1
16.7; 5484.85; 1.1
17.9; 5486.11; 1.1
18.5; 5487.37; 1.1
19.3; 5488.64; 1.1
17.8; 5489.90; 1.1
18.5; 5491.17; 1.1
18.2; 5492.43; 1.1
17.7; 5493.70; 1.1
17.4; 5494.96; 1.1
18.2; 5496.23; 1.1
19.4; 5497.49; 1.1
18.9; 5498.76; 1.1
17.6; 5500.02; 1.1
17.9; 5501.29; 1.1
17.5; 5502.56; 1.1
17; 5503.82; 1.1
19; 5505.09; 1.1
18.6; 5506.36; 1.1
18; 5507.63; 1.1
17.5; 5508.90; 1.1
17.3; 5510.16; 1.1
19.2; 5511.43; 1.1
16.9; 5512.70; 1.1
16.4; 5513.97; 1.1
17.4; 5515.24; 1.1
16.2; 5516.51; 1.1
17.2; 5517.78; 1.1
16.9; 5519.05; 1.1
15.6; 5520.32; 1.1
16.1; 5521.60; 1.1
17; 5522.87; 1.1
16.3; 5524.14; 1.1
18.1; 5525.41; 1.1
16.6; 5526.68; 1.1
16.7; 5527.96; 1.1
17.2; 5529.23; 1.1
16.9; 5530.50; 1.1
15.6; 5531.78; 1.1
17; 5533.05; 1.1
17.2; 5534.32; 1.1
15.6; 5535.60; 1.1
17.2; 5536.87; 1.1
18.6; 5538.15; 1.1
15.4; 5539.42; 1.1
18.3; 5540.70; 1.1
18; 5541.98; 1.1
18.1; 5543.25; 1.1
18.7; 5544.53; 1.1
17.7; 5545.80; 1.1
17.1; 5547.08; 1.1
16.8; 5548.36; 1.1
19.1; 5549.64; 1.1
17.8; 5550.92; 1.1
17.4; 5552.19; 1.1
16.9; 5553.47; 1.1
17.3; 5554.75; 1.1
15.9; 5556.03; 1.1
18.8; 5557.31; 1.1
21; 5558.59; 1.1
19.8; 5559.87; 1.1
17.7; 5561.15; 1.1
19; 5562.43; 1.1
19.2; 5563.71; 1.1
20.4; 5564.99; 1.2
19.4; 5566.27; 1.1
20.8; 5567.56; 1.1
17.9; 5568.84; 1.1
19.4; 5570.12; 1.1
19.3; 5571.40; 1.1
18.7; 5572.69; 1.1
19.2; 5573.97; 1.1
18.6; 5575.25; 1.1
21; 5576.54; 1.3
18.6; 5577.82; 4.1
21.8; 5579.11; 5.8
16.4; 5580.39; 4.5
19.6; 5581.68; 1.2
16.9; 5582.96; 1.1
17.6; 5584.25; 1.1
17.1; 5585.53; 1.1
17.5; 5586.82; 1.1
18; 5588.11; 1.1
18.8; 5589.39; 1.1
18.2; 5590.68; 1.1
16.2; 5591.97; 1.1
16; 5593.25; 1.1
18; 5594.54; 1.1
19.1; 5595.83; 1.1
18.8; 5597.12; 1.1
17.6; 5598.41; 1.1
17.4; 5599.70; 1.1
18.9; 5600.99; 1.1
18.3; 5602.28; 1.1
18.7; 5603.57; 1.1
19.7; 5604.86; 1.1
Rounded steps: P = -0.06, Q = -0.039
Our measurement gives -192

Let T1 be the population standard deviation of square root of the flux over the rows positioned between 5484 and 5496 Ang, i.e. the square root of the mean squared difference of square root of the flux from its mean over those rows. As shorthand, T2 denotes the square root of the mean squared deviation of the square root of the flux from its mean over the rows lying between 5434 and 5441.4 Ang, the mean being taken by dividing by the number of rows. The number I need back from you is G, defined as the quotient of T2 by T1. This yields 1.6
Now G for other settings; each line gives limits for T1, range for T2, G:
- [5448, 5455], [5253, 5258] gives 0.8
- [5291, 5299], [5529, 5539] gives 1.1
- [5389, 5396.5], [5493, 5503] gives 1.1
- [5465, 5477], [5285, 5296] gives 0.4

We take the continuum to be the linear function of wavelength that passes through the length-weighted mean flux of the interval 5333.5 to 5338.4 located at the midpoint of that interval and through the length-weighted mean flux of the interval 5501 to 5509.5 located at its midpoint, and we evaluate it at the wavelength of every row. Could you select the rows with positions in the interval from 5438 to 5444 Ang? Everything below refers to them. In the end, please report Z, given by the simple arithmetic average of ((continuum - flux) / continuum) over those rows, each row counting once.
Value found -0.086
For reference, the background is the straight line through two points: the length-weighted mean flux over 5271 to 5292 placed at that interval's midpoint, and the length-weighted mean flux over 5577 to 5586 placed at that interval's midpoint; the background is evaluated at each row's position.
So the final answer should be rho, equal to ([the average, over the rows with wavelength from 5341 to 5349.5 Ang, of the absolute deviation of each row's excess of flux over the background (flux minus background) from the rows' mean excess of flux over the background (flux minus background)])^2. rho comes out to 0.57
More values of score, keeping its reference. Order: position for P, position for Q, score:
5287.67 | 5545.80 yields -80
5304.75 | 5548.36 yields -51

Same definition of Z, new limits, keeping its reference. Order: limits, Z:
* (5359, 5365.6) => -0.041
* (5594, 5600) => 0.009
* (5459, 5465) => -0.025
